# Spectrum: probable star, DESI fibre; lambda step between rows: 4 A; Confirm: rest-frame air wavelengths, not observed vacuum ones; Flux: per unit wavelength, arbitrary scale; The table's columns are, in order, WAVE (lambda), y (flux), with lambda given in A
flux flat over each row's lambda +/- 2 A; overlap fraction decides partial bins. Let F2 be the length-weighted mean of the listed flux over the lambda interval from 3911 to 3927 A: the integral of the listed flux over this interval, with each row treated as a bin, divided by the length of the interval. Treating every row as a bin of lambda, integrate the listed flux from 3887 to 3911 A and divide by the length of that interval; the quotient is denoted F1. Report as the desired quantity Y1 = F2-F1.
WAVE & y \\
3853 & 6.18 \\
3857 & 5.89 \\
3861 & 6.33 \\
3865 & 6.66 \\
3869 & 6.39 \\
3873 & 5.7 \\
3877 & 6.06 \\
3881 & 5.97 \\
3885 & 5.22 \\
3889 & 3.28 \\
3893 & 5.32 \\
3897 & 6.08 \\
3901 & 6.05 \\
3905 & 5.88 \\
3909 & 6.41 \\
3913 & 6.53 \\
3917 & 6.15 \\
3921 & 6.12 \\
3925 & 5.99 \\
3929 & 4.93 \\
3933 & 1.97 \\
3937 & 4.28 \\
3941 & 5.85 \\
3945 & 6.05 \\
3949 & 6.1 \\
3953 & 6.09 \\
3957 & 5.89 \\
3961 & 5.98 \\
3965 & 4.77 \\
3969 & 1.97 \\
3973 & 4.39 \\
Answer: 0.69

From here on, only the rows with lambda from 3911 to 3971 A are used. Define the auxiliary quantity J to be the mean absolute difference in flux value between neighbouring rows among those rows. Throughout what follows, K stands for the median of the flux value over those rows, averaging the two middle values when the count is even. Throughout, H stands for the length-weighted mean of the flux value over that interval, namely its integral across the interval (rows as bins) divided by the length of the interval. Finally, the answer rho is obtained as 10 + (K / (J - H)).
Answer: 8.61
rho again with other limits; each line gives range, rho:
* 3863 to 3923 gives 8.85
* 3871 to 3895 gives 8.70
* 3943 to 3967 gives 8.91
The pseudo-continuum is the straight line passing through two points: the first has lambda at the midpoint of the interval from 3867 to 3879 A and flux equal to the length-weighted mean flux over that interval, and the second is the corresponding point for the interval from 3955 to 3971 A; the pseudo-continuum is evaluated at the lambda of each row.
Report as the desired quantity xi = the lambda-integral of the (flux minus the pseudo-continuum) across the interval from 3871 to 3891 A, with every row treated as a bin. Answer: -14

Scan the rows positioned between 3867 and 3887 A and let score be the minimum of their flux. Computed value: 5.22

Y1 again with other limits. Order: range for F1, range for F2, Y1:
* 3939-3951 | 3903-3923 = 0.22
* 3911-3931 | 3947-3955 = 0.15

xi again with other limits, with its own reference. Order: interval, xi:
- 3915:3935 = -4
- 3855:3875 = 0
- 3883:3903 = -11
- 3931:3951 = -3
